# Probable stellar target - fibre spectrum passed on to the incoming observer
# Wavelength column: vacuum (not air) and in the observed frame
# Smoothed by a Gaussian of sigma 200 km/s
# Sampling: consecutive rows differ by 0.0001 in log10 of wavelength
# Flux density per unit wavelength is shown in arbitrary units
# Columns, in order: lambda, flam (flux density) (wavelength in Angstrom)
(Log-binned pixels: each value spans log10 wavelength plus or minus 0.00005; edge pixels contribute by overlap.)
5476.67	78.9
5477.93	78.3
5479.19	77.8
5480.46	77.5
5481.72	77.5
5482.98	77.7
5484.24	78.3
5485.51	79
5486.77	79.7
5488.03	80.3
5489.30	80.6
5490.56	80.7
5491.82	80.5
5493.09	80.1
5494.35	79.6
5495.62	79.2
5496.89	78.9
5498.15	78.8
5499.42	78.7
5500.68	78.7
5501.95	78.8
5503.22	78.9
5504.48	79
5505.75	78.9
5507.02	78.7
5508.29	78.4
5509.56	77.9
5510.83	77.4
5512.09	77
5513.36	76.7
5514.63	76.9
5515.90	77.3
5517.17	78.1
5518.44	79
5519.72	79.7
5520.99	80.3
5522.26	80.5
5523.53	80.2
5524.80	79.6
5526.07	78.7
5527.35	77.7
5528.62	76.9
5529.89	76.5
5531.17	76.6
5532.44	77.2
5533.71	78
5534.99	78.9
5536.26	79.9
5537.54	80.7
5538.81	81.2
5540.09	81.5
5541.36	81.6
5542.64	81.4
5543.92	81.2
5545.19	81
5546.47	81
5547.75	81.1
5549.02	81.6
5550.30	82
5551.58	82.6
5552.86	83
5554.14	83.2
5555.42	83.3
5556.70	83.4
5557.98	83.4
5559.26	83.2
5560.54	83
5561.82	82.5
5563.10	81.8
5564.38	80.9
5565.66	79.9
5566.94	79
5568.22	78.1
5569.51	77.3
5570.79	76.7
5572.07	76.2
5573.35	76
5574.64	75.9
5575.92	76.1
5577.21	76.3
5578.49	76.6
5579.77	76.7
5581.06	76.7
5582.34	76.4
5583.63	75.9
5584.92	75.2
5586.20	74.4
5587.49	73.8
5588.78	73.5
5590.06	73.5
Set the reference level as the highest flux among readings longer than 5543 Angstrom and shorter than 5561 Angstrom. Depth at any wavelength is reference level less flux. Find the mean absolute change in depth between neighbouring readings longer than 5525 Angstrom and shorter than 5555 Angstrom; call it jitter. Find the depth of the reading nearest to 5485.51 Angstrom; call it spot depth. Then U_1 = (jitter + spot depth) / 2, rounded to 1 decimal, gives 2.4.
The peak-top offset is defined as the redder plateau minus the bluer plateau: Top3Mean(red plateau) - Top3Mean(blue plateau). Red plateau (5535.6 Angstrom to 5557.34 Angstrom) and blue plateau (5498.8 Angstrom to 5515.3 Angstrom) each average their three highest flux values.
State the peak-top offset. 4.4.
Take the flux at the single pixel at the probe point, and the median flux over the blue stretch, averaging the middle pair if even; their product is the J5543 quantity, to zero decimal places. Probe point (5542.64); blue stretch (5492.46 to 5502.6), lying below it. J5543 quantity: 6418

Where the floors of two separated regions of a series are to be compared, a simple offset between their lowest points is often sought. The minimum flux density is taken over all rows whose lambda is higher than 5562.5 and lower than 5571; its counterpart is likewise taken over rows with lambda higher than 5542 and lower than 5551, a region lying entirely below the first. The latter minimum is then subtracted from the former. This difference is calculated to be -4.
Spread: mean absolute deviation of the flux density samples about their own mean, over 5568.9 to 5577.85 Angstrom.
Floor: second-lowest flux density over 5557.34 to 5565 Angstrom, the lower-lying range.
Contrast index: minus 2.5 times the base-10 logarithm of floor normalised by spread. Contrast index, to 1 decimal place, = -5.9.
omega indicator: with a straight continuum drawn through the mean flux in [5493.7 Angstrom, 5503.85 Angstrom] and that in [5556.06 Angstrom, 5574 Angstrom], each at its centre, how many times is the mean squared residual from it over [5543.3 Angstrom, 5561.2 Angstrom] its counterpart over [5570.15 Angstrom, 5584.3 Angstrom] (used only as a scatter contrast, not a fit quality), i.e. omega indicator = 0.43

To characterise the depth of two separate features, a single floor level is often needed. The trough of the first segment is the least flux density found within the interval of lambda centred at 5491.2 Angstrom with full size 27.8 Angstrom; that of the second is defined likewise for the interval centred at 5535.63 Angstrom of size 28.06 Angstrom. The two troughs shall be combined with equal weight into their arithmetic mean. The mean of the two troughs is 77.0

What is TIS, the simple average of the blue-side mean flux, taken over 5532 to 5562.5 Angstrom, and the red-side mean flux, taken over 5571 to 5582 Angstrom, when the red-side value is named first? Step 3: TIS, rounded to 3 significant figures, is 78.9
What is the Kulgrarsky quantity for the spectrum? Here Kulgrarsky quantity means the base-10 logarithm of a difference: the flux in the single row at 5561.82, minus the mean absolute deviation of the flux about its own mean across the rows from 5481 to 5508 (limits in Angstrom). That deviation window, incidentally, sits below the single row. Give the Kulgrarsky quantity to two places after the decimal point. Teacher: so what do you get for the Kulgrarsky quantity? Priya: 1.91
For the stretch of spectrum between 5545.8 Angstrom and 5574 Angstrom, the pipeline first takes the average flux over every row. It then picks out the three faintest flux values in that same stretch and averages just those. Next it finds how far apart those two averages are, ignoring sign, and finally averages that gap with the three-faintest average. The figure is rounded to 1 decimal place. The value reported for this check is 40.4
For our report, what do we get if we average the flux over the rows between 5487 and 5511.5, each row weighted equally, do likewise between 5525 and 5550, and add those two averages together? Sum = 159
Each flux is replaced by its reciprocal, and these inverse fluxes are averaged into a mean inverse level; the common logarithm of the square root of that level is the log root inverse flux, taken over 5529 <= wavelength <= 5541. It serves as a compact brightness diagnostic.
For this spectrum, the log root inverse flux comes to -0.949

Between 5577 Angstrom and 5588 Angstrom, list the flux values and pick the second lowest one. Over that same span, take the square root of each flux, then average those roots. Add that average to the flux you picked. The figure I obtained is 83.1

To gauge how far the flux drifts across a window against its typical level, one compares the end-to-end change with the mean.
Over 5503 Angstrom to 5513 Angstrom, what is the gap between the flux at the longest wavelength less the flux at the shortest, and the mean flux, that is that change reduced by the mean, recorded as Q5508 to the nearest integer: -80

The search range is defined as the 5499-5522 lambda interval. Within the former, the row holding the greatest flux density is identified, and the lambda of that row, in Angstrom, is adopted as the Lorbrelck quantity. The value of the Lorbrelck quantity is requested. 5520.99 Angstrom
